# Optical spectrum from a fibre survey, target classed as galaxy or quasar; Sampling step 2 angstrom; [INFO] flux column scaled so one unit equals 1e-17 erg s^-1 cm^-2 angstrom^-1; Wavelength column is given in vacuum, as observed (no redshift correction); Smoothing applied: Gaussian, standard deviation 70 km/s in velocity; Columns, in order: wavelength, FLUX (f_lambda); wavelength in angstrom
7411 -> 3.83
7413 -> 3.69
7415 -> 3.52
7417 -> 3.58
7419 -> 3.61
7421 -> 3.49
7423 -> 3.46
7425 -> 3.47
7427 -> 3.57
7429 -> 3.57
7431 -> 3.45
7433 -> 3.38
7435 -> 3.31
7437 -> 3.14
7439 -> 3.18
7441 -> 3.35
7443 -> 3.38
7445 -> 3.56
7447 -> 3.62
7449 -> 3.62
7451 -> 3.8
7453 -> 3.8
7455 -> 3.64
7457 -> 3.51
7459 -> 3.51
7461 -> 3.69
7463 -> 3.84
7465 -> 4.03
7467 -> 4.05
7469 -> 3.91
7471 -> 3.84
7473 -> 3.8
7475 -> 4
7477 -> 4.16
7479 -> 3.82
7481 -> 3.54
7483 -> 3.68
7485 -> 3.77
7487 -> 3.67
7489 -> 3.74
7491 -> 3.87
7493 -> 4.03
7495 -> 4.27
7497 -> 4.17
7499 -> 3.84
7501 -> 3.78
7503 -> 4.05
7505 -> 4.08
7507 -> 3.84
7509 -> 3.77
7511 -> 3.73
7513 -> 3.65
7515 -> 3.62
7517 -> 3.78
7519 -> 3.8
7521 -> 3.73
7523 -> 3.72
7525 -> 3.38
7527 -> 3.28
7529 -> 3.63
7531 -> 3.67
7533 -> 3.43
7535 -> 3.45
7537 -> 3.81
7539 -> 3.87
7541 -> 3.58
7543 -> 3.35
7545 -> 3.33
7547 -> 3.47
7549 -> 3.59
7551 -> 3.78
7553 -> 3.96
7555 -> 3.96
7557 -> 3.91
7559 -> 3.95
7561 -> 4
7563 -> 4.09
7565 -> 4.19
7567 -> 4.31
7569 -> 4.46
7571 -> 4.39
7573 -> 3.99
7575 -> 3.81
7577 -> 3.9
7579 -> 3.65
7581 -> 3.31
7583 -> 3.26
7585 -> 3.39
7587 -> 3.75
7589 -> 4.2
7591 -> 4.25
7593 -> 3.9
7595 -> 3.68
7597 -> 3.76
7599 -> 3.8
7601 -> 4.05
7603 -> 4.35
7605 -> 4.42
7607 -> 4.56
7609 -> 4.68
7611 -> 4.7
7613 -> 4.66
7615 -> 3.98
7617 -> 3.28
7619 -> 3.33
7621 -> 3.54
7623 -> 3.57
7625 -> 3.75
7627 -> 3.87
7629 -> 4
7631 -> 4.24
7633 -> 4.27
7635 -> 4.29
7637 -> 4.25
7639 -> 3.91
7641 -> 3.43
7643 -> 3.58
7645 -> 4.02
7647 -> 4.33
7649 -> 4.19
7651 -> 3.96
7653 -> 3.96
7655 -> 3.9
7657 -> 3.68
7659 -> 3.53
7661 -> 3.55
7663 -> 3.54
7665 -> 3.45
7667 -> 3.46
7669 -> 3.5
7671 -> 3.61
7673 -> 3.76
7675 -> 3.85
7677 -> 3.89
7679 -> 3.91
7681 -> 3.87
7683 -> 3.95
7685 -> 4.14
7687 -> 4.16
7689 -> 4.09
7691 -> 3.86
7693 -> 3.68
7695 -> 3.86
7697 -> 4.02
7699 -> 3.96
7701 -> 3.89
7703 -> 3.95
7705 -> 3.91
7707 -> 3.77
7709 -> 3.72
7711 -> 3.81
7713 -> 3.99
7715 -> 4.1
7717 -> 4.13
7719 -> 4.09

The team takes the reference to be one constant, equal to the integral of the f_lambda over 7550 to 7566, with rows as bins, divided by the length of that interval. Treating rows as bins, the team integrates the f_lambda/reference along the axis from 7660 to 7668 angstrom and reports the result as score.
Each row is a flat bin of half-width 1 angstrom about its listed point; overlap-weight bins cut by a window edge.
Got 7.04 angstrom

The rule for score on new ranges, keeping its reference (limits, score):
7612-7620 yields 7.66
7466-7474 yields 7.84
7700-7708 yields 7.80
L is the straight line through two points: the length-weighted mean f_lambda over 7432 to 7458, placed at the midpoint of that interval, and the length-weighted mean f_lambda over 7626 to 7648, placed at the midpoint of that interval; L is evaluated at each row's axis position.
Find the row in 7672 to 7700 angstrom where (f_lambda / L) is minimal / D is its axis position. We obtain 7693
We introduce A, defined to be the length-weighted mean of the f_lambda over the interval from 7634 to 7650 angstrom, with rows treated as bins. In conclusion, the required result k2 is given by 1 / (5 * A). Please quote 0.050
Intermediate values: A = 4.00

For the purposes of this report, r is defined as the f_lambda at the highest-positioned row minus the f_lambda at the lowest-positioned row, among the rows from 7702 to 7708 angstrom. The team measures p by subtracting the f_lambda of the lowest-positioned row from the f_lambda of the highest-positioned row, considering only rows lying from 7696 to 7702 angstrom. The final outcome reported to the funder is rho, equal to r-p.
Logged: -0.05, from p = -0.13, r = -0.2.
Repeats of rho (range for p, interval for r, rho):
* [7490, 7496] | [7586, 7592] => 0.10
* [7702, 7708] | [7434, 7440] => 0.05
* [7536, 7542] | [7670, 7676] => 0.47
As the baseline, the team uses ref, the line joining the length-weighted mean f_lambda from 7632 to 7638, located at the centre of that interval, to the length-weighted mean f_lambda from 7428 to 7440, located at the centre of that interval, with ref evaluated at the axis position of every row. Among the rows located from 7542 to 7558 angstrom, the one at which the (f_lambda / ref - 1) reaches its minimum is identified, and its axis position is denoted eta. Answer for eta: 7545 angstrom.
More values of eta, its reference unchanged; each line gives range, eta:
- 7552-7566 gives 7557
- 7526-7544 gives 7527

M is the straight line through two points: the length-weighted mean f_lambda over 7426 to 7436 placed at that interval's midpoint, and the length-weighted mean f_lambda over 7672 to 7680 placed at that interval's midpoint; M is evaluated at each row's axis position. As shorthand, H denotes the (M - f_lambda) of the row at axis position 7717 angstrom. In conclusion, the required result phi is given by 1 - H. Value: 1.21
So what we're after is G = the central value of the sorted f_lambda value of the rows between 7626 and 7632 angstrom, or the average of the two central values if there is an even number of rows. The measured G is 4.00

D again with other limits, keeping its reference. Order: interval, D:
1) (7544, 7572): 7545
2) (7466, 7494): 7481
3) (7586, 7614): 7595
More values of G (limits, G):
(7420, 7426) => 3.47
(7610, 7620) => 3.98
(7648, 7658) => 3.96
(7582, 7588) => 3.39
